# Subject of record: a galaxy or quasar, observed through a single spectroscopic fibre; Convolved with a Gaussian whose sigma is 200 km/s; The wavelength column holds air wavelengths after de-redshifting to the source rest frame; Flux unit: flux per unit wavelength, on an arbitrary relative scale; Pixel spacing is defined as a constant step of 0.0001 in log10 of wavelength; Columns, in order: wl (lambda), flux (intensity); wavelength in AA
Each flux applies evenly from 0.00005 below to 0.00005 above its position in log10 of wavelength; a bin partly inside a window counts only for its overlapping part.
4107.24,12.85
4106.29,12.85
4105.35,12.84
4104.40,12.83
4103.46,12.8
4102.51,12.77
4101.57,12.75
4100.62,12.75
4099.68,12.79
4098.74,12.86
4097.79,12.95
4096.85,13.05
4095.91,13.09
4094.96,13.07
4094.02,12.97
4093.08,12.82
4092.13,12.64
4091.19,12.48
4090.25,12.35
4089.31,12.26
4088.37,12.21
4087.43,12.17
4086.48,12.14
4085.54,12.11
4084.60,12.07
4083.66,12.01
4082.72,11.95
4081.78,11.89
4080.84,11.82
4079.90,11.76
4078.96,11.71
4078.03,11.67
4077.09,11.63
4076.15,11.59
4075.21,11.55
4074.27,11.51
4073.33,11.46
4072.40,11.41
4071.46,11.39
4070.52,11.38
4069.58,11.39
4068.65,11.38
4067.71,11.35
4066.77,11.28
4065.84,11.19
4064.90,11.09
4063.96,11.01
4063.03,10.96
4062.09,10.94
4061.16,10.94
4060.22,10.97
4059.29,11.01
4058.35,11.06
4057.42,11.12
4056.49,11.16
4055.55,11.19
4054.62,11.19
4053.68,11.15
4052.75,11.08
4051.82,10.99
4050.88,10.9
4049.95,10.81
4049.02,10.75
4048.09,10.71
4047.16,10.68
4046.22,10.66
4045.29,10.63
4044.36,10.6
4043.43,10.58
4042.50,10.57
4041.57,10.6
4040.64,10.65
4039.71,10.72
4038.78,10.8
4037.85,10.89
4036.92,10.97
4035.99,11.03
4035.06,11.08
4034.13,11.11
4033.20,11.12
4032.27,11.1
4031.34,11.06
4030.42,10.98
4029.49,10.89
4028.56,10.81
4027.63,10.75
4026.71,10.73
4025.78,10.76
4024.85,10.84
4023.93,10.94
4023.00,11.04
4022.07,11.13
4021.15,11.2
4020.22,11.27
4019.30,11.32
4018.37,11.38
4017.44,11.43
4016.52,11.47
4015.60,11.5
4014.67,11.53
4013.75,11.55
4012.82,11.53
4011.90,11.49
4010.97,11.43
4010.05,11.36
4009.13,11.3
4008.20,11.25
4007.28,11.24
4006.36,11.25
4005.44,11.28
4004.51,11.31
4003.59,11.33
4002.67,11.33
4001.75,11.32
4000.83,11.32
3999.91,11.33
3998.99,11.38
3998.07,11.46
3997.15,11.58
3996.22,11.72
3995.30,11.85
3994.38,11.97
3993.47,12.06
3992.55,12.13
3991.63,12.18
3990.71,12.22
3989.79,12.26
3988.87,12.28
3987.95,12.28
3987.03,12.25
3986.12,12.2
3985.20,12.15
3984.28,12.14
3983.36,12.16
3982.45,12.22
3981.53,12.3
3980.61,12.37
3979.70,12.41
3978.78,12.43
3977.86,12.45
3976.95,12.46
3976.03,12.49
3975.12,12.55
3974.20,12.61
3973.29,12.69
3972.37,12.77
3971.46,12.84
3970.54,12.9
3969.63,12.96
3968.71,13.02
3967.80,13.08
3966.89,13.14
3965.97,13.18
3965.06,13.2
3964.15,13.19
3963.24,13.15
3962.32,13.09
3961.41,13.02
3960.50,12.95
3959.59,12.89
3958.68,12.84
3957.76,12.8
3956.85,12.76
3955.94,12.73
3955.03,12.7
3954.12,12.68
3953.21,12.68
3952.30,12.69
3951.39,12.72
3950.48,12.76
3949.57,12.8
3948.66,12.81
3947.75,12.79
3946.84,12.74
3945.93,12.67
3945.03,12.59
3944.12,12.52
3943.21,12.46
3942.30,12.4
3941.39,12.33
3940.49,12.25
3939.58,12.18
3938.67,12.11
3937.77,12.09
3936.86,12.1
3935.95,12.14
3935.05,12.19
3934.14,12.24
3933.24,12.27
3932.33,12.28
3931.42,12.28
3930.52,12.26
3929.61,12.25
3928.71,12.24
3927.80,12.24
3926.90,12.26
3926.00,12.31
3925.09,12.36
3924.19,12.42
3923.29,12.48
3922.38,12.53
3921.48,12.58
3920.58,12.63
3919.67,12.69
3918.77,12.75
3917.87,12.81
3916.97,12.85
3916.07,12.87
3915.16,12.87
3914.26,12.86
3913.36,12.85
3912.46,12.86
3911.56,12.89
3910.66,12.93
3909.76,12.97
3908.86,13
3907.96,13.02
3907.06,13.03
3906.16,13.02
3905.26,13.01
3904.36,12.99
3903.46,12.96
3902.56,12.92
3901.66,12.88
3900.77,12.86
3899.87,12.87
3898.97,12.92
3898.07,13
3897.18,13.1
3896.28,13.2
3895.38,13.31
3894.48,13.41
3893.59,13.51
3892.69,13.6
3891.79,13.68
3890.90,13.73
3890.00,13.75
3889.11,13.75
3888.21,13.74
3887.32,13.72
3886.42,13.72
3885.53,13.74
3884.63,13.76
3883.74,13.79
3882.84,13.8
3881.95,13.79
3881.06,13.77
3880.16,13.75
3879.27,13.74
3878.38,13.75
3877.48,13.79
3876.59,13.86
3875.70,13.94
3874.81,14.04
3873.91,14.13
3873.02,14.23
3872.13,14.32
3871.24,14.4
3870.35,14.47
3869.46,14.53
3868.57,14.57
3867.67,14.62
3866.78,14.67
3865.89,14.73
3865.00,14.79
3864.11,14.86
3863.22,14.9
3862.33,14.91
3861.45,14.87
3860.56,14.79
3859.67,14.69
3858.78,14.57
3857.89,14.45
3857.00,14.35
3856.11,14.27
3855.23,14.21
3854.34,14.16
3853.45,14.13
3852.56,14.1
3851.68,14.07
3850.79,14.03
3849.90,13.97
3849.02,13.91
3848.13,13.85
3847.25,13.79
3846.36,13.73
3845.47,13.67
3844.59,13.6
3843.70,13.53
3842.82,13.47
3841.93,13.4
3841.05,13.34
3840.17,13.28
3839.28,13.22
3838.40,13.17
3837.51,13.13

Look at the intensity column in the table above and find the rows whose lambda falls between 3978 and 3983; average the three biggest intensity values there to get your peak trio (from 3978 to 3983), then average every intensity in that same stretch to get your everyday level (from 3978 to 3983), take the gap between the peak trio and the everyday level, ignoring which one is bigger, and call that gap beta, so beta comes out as 0.06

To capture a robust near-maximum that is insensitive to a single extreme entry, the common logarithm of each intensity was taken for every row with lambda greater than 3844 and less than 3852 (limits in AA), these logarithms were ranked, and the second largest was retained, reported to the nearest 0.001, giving 1.147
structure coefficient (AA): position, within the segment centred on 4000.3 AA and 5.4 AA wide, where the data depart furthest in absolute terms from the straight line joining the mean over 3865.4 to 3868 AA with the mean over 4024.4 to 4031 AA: 3999.91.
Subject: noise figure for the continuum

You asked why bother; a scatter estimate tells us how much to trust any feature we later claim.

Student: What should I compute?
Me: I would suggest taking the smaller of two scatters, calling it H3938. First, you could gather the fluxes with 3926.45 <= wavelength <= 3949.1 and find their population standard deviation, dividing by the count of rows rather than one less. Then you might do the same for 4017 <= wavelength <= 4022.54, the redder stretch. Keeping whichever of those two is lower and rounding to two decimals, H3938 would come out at 0.10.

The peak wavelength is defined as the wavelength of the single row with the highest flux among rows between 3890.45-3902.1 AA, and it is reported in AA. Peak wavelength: 3890.90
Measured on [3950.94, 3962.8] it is 3962.32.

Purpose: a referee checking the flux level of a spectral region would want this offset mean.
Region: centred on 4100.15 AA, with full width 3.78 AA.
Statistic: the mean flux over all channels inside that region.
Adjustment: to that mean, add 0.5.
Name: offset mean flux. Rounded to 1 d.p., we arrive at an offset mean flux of 13.3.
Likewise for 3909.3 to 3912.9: 13.4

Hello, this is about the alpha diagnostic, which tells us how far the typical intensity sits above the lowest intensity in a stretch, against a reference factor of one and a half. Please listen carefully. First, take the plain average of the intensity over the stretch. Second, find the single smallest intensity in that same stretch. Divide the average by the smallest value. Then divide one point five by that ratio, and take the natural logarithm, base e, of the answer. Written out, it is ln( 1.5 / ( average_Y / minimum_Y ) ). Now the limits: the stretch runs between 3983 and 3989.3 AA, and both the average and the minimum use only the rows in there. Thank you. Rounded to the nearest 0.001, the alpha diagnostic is 0.400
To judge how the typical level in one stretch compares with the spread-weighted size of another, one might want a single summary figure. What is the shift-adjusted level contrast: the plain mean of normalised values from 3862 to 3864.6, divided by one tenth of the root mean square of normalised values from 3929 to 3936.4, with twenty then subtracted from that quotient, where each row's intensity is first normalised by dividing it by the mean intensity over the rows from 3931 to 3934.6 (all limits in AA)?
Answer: -7.8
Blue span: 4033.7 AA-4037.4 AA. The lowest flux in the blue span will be 10.97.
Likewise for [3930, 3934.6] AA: 12.24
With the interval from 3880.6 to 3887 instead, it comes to 13.72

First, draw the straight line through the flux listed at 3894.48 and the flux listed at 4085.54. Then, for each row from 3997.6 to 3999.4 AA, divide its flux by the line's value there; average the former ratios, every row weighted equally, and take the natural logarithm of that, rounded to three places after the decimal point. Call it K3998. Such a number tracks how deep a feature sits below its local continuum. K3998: -0.106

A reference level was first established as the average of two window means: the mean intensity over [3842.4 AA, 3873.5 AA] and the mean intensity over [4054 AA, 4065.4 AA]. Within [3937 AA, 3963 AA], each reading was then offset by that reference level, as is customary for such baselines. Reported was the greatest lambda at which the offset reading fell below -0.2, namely 3943.21 AA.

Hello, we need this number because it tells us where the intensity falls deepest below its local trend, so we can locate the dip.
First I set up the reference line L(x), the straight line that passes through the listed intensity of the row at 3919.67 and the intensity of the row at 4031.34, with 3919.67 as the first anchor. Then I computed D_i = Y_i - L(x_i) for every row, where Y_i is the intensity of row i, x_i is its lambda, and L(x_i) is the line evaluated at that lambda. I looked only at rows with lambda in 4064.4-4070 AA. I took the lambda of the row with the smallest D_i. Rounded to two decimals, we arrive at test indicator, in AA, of 4064.90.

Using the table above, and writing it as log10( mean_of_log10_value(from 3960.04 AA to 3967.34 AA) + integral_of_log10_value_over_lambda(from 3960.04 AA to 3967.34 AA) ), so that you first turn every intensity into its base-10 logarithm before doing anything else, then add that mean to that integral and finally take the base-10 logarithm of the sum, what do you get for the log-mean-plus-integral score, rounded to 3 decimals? 0.967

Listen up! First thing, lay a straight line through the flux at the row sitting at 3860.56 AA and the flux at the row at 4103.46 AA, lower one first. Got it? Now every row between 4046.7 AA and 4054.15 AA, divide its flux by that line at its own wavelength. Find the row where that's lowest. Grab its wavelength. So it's 4047.16 AA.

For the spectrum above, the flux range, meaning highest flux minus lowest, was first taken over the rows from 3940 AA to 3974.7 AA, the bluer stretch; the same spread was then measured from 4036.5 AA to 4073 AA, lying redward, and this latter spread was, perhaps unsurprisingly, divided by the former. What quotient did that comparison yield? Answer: 0.9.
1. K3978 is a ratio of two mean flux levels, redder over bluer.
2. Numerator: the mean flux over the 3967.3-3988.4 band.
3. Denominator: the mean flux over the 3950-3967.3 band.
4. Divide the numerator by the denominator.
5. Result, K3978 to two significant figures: 0.97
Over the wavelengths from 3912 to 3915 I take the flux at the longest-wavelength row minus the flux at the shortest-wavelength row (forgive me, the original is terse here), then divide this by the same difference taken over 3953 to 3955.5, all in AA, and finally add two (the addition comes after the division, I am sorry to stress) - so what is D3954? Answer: 2.0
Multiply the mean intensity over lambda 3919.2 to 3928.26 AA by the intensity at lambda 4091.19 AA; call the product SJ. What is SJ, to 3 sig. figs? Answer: 155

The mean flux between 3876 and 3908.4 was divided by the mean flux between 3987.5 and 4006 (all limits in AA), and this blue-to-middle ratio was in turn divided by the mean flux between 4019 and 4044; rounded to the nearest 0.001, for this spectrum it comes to 0.105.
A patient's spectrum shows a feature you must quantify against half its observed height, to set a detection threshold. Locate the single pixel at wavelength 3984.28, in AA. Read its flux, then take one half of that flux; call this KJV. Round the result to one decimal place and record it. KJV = 6.1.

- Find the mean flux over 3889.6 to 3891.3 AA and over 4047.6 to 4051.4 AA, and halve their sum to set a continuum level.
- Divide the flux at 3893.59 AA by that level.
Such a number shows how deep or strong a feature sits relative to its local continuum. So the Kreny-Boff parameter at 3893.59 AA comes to 1.10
